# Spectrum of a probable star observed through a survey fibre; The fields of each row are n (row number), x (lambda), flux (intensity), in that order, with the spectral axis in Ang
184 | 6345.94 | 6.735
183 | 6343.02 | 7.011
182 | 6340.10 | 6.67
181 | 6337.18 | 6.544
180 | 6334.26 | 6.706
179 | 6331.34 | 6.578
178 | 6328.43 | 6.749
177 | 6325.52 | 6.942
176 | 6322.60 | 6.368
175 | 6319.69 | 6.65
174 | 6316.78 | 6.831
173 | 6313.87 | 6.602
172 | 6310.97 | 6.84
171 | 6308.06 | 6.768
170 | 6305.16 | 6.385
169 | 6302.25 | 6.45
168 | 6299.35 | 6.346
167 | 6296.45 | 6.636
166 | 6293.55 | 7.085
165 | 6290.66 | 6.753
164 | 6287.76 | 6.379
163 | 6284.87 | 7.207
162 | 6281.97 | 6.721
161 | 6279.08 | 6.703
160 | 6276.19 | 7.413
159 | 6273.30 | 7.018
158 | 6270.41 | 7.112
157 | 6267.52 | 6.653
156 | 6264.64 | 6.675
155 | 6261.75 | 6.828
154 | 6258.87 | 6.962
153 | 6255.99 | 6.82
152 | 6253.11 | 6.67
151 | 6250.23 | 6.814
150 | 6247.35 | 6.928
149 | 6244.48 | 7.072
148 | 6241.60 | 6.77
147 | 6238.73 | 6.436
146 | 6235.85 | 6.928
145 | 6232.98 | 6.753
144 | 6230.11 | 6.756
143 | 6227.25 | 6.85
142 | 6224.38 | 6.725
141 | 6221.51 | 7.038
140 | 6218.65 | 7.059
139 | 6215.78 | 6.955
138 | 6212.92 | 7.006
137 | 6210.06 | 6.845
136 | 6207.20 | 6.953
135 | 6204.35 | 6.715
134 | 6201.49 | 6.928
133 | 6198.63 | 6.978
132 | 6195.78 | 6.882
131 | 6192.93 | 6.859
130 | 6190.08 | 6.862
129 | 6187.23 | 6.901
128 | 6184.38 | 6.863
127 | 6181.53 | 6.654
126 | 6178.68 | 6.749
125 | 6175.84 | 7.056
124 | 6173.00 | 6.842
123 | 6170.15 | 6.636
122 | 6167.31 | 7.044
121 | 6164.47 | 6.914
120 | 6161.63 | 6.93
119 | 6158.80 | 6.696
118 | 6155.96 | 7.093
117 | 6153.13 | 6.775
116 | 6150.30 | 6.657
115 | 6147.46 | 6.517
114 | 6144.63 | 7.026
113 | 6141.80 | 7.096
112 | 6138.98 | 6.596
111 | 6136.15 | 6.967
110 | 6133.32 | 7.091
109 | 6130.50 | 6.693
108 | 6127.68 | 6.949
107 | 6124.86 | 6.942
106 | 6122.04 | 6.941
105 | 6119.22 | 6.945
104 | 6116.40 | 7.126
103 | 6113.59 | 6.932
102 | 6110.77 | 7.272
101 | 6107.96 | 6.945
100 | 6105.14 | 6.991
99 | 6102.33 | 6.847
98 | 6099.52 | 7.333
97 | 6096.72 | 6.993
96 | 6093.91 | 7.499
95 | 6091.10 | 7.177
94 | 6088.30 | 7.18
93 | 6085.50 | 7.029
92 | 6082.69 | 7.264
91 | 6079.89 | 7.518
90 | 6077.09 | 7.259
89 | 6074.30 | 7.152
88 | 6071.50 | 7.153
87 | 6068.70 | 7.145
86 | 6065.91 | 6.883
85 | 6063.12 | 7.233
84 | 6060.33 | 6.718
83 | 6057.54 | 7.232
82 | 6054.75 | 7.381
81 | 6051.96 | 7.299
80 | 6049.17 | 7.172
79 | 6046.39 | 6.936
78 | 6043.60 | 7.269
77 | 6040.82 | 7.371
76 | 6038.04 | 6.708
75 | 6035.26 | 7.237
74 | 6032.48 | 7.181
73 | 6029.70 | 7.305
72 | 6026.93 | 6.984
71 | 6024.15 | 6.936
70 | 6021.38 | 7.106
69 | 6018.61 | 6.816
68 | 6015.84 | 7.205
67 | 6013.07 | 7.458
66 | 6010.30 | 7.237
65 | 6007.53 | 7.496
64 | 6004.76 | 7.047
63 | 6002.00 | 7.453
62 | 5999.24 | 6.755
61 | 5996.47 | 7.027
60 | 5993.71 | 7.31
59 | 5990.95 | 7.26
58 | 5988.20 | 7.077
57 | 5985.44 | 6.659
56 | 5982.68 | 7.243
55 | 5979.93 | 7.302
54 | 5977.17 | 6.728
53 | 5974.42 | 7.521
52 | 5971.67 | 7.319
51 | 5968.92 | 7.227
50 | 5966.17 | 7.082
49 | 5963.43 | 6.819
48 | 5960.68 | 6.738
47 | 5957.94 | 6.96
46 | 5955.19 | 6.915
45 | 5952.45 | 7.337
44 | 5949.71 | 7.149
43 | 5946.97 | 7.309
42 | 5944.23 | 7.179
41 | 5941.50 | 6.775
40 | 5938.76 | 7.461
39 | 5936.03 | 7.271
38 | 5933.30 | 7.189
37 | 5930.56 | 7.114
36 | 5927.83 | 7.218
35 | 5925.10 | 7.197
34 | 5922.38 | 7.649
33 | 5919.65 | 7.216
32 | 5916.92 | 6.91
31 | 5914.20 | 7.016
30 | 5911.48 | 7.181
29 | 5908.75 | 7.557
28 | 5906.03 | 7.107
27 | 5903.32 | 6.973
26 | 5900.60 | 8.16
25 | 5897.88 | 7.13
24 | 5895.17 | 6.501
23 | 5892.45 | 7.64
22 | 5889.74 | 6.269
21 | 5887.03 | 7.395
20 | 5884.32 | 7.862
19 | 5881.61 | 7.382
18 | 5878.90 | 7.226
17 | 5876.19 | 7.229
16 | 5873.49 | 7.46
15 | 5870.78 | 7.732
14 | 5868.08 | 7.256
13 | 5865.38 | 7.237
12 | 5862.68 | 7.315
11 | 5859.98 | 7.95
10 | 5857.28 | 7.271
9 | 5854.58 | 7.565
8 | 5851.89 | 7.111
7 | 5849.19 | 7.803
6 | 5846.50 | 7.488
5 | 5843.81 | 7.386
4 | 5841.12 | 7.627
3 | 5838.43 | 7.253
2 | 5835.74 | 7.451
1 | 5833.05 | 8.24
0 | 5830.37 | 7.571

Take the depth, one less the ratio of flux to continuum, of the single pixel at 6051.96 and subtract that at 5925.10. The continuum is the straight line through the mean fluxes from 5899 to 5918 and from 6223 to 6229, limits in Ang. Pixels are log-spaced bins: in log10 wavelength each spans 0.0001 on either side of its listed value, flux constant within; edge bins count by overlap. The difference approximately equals -0.042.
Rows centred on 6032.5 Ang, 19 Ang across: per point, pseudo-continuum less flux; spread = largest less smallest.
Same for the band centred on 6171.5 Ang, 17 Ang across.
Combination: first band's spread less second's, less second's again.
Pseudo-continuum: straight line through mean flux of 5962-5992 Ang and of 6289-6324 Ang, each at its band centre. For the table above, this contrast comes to -0.19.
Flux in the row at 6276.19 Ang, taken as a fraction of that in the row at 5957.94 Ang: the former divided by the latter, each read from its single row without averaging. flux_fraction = 1.07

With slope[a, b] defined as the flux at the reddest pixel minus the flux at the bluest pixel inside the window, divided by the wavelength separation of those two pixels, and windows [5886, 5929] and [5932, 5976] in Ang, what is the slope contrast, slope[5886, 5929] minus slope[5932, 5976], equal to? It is -0.0124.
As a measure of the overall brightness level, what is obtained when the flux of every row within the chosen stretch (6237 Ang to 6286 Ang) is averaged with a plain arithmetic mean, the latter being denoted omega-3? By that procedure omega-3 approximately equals 6.87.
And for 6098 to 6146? 6.98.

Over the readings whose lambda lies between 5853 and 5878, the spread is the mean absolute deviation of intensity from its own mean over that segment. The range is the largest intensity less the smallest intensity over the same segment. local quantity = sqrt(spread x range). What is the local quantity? 0.38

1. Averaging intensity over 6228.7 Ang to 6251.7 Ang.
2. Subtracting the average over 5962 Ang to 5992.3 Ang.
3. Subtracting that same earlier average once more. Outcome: -7.42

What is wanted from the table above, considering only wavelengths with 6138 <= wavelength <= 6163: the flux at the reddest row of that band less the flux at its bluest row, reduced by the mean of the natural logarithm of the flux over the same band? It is -1.6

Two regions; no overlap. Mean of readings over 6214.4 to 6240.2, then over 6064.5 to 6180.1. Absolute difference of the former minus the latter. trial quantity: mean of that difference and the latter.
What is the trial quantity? 3.58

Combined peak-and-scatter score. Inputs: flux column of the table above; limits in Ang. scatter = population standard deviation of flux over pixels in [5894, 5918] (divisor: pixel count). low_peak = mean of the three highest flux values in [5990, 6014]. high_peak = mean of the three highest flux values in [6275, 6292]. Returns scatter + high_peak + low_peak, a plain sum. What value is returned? 15.0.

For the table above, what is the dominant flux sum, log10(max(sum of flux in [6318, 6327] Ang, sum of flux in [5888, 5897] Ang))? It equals 1.31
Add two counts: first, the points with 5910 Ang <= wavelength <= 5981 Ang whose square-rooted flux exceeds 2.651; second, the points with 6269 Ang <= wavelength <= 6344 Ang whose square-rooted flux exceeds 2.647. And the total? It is 24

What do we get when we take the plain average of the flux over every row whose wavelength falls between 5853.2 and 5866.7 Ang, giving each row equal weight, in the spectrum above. 7.47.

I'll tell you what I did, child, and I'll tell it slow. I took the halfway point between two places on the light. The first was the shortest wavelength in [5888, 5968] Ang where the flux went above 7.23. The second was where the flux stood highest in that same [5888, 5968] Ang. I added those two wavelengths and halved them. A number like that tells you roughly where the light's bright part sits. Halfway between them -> 5896.5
